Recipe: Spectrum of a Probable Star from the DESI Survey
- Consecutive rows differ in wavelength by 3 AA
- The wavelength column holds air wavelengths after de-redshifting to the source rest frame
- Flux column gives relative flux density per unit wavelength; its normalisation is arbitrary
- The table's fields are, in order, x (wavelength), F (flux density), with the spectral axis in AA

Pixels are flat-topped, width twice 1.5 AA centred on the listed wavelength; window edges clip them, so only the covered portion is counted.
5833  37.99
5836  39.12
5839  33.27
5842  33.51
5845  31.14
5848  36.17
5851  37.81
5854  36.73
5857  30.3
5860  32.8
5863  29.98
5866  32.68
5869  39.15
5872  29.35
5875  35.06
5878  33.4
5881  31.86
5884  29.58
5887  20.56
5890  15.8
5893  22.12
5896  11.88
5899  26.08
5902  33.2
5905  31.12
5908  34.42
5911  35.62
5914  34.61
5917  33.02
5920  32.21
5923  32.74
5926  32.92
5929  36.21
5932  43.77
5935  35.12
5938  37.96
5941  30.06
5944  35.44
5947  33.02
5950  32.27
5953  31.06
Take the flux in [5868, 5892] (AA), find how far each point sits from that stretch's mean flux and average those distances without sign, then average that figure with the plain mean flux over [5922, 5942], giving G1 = 21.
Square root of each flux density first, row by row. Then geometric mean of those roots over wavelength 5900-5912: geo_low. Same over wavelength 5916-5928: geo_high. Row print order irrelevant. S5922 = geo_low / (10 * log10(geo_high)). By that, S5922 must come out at 0.765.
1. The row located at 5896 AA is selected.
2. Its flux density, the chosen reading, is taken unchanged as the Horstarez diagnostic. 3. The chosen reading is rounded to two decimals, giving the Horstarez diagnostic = 11.88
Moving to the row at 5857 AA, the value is 30.30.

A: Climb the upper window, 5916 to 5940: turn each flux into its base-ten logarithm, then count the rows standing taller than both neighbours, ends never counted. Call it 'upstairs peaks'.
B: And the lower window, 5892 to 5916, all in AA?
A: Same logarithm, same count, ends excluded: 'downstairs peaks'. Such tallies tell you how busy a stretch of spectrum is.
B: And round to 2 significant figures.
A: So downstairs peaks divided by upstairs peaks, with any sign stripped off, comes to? 2.0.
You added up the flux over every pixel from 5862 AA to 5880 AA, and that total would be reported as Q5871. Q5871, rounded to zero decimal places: 200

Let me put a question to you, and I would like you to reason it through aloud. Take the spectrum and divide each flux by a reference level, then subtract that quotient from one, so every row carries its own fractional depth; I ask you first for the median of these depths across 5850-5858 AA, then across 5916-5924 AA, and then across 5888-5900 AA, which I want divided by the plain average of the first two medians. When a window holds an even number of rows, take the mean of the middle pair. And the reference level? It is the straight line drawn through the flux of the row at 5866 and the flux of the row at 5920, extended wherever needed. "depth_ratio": -6.0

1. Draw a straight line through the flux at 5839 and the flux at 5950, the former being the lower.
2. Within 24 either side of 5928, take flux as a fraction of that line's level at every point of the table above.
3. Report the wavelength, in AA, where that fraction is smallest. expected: 5941 AA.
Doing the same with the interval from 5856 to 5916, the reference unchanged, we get 5896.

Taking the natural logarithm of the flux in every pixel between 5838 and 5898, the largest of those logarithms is 3.67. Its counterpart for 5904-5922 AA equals 3.57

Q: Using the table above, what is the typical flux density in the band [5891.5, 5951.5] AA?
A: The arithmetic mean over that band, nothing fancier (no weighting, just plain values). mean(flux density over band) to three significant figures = 32.2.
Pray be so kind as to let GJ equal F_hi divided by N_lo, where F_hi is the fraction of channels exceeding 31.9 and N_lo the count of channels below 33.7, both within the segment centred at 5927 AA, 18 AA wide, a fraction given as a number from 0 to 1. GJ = 0.33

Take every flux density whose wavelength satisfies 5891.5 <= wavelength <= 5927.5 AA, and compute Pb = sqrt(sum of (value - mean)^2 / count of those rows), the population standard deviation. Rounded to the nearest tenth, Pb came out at 6.6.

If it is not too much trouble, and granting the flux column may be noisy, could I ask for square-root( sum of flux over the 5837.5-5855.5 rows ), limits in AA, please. 14.4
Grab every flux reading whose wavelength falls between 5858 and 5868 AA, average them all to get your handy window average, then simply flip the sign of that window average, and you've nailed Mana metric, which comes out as -32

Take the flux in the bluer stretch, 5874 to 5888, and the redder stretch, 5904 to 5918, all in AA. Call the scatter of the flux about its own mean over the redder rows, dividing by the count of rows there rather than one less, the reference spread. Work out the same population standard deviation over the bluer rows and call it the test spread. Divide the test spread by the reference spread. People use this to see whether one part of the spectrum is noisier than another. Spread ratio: 3.3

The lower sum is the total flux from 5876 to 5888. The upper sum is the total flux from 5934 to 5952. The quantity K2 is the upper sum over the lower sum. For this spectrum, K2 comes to 1.8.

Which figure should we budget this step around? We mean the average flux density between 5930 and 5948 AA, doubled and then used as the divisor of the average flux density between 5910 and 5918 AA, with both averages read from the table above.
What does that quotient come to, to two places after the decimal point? 0.48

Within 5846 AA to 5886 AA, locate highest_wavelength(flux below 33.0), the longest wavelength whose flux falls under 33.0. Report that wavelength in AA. 5884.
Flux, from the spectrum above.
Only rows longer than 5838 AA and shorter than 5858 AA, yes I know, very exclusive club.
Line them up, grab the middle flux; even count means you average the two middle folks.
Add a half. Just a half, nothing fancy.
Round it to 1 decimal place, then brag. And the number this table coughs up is 34.0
